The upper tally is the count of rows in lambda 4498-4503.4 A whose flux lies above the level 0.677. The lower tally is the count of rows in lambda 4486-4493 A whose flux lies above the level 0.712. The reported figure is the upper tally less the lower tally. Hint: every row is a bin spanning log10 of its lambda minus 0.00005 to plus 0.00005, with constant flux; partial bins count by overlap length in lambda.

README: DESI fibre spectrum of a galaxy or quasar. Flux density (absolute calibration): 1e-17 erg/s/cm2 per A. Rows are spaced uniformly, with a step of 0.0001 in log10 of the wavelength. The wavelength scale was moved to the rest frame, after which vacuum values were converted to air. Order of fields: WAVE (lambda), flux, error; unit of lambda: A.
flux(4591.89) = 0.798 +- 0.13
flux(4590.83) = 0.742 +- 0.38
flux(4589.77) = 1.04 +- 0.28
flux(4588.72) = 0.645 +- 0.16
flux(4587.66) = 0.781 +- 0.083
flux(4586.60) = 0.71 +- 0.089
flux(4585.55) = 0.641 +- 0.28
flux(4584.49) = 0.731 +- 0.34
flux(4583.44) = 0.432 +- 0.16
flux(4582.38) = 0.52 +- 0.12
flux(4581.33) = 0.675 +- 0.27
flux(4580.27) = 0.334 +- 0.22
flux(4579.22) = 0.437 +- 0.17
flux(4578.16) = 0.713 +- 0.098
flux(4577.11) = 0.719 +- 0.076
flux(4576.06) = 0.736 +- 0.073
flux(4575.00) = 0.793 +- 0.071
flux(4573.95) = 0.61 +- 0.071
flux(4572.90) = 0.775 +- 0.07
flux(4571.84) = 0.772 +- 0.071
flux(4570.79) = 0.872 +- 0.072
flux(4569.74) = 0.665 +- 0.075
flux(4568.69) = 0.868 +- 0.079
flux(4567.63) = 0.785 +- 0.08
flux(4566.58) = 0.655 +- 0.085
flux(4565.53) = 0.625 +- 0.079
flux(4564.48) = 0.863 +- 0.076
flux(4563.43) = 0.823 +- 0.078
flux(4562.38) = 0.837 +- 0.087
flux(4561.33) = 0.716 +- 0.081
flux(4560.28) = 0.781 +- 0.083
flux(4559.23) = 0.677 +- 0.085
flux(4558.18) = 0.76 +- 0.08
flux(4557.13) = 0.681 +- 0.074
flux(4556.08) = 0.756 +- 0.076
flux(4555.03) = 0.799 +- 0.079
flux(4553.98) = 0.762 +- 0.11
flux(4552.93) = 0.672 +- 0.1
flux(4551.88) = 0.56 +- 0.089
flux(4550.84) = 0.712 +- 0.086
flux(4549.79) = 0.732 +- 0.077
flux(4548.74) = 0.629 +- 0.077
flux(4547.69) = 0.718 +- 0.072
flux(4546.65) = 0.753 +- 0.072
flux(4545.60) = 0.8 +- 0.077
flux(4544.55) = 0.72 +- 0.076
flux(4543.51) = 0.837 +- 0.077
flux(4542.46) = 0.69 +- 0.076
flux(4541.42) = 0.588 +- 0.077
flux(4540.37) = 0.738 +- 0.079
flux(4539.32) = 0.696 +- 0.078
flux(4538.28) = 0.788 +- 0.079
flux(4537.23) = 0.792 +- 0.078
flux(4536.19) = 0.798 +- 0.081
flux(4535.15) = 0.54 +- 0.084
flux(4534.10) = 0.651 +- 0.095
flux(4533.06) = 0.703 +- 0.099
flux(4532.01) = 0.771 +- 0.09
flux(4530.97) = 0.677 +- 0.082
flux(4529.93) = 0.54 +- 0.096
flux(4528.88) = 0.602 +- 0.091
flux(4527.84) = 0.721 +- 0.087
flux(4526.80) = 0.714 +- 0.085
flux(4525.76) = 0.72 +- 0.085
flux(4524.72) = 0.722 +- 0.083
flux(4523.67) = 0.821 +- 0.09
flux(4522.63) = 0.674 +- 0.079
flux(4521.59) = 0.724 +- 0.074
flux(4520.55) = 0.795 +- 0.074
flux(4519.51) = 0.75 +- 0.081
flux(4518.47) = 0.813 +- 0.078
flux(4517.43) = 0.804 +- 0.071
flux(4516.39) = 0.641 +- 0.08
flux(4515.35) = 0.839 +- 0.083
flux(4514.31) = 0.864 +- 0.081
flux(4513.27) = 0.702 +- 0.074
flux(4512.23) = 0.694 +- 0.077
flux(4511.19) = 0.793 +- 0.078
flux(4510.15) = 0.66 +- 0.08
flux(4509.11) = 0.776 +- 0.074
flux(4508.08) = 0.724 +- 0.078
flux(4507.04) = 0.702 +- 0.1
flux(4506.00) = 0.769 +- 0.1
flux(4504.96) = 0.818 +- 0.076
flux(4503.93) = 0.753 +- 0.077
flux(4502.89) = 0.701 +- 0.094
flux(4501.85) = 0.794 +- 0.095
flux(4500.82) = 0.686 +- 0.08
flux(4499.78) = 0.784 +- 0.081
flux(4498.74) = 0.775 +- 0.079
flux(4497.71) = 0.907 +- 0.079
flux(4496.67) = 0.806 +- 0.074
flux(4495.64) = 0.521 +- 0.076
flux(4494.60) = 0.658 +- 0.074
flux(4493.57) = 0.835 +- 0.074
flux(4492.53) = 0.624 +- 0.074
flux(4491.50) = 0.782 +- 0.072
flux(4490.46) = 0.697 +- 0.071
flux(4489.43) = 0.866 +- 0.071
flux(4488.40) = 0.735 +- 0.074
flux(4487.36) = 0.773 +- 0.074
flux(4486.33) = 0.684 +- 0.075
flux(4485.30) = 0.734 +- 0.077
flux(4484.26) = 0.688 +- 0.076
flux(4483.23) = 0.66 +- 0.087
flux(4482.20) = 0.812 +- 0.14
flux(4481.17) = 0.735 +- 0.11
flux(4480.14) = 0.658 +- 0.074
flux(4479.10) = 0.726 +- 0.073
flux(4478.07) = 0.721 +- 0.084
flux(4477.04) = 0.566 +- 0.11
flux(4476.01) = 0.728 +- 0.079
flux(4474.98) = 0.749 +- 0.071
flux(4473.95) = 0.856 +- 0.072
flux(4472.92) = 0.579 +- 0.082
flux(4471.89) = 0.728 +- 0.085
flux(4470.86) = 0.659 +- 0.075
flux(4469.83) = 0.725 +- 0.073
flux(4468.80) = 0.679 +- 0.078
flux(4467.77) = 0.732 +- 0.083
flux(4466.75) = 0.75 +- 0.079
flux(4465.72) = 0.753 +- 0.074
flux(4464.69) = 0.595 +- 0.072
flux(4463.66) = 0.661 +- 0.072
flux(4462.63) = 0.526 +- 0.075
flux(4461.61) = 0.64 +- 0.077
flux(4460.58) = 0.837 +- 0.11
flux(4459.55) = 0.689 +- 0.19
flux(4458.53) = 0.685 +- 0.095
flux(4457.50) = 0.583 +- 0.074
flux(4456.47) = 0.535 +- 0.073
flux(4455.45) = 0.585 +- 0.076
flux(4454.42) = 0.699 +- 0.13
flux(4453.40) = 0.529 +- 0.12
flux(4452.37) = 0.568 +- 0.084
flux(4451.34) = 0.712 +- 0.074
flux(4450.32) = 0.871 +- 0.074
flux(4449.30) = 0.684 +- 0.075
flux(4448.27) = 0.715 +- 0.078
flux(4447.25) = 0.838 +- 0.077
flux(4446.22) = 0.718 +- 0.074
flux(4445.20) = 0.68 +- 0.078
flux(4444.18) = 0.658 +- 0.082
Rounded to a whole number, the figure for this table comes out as 1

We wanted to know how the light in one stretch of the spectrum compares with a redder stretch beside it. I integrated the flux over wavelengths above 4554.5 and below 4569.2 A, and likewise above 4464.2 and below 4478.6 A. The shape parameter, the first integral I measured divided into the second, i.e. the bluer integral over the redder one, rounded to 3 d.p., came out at 0.906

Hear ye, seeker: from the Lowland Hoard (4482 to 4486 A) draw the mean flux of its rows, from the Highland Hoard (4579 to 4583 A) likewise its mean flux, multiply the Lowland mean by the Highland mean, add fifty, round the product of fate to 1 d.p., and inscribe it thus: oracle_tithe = 50.4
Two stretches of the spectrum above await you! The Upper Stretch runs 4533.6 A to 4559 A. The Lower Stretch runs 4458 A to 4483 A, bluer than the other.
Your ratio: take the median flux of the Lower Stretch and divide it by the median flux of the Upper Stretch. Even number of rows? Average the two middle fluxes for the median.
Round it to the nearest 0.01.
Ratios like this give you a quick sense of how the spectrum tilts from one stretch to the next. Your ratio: 1.00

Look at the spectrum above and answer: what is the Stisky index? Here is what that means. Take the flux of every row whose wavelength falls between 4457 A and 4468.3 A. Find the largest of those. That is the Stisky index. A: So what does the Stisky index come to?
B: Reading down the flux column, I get 0.837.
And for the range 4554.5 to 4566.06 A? 0.863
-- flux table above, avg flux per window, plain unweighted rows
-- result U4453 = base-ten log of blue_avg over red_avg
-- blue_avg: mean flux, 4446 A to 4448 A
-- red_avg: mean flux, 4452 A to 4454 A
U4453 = 0.15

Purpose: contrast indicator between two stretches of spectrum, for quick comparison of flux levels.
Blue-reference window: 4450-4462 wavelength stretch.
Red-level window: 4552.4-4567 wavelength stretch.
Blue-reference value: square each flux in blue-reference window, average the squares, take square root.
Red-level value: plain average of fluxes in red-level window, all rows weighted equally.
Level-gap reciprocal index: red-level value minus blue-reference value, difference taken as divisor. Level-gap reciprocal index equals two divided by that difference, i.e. 27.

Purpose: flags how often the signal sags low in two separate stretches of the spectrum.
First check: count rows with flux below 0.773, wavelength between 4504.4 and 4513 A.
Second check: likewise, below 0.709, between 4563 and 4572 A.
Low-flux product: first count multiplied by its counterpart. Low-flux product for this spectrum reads 15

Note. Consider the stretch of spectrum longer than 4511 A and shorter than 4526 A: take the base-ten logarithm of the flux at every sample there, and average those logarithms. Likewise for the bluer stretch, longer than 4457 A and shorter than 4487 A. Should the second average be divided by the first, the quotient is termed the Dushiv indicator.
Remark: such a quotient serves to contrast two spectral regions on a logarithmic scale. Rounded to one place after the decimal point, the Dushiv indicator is 1.3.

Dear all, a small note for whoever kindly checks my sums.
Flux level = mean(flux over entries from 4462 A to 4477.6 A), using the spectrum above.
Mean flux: 0.686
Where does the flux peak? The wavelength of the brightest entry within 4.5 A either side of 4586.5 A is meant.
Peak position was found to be 4589.77 A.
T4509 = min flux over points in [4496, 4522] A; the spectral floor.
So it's 0.641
